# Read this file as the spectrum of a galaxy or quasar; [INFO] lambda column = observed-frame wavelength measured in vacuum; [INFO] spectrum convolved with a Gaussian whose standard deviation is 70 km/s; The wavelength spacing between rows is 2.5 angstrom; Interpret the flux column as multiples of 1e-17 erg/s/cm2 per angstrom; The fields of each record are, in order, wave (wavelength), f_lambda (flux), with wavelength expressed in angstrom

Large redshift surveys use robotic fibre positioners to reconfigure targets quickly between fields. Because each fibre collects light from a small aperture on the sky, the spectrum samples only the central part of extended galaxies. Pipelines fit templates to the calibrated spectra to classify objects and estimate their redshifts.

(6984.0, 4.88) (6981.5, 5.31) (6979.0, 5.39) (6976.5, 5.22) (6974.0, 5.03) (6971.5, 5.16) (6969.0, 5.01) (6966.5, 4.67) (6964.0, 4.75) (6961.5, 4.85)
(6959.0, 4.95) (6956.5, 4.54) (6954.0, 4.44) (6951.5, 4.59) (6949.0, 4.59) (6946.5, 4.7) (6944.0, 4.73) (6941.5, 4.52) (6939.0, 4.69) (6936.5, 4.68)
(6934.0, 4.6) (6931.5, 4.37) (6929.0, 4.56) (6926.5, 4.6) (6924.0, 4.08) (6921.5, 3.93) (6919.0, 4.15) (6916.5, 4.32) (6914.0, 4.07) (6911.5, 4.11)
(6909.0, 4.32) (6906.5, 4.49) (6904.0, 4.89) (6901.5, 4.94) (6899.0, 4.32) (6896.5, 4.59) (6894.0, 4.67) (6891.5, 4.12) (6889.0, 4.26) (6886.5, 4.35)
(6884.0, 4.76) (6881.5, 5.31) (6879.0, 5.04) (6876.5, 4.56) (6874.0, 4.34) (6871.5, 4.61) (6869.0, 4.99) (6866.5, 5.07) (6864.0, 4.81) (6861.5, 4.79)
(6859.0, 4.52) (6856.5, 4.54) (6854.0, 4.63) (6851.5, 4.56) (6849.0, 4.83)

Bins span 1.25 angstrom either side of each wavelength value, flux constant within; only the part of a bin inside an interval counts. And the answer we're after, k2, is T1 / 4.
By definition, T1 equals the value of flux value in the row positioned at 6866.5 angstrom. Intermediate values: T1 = 5.07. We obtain 1.27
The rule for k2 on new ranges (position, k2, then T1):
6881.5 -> 1.33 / 5.31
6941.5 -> 1.13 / 4.52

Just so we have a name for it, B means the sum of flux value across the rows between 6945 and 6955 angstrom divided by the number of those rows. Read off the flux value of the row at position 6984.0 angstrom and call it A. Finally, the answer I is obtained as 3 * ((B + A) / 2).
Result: 14.2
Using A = 4.88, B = 4.58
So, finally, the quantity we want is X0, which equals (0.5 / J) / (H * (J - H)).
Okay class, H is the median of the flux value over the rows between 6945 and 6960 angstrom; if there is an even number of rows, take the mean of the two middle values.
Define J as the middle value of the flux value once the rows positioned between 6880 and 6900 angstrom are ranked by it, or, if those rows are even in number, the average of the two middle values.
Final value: -0.20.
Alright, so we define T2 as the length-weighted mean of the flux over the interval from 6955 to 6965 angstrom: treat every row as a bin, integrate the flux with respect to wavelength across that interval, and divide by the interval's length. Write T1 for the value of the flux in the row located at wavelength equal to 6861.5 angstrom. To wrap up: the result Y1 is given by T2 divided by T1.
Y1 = 0.99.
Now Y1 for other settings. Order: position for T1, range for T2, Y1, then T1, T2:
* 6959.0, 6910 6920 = 0.84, 4.95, 4.2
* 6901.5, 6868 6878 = 0.94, 4.94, 4.6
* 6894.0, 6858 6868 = 1.03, 4.67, 4.8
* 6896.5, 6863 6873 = 1.06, 4.59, 4.9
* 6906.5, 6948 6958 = 1.01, 4.49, 4.5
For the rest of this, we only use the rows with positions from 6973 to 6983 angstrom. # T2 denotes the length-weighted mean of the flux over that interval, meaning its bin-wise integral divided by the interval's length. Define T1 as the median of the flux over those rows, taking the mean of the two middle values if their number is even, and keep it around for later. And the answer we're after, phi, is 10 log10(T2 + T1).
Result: 10.2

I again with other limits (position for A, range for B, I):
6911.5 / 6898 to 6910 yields 13.1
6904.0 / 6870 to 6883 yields 14.5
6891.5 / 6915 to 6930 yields 12.6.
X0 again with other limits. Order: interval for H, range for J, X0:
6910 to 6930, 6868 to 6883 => 0.04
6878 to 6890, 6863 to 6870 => 0.09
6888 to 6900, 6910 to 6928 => -0.13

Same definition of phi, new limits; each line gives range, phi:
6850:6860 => 9.6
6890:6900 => 9.5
